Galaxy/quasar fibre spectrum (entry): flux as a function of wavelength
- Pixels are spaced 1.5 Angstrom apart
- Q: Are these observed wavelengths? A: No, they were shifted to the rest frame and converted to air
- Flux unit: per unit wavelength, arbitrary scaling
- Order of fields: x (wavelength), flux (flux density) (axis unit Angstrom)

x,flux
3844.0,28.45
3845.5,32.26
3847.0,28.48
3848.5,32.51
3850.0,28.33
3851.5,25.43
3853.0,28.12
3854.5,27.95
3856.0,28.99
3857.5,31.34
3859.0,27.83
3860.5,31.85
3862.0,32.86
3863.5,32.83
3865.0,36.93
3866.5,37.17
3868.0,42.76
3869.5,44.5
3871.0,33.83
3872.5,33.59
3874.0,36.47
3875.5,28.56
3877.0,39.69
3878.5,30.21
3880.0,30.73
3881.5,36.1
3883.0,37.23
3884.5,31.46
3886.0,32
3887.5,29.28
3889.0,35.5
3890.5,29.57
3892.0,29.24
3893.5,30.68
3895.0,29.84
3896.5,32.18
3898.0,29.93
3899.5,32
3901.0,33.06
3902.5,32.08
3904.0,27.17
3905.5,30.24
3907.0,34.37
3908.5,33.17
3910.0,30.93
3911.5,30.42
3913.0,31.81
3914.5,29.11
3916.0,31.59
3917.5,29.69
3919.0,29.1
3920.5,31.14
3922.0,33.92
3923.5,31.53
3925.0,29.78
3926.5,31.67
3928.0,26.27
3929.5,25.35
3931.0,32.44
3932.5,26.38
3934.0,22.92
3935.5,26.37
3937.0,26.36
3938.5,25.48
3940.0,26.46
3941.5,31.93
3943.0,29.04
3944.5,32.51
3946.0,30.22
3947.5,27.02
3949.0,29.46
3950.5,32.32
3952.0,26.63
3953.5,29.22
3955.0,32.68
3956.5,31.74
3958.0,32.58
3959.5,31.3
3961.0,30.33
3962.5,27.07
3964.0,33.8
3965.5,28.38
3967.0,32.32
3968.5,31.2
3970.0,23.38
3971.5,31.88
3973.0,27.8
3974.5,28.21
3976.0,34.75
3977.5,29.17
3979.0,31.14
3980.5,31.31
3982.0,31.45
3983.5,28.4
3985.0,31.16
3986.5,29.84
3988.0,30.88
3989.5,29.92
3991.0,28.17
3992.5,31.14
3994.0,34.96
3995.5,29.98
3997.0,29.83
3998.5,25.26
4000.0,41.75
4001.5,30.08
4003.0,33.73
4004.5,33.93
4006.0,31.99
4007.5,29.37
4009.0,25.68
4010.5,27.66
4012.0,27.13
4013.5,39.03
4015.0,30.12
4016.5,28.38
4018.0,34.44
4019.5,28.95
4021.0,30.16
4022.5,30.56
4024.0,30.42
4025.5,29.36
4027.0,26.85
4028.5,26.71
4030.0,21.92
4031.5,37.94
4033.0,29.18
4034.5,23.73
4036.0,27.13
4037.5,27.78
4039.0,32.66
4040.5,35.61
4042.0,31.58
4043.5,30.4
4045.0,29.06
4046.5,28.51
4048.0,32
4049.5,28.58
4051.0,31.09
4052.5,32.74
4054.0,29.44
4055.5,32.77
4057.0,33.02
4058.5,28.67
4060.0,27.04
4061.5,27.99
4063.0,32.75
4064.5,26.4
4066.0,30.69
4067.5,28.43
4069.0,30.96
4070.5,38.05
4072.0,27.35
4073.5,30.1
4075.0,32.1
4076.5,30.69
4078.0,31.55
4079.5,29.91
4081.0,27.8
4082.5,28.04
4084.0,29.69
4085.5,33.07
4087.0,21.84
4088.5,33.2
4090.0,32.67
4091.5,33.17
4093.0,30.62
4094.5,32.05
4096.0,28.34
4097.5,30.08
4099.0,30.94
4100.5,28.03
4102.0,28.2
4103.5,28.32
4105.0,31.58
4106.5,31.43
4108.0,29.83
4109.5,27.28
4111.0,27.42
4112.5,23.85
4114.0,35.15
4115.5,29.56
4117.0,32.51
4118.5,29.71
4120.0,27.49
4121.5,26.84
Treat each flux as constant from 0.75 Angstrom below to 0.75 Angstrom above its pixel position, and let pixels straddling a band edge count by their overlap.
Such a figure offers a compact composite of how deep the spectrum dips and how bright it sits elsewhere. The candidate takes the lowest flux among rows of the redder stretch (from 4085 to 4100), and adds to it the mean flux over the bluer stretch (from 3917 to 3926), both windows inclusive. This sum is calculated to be 53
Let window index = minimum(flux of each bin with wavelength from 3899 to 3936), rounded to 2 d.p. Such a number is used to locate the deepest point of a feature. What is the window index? 22.92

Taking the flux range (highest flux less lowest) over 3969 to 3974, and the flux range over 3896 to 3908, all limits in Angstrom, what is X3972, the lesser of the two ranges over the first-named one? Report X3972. 0.85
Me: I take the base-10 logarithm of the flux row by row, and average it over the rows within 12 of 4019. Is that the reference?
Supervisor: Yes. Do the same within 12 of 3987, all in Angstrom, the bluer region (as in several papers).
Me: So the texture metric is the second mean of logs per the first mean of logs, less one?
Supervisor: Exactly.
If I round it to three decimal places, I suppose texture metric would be 0.014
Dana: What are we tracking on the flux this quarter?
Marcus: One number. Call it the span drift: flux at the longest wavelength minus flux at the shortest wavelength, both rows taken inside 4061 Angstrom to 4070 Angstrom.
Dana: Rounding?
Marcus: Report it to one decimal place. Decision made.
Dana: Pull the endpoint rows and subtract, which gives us 3.0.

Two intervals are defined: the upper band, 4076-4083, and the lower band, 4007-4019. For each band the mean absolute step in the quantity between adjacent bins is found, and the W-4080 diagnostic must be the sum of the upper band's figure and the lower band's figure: 6.2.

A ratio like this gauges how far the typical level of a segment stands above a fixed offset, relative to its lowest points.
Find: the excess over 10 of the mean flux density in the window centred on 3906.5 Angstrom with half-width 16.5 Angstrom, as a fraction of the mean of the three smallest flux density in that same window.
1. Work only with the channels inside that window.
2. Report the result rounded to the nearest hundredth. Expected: 0.74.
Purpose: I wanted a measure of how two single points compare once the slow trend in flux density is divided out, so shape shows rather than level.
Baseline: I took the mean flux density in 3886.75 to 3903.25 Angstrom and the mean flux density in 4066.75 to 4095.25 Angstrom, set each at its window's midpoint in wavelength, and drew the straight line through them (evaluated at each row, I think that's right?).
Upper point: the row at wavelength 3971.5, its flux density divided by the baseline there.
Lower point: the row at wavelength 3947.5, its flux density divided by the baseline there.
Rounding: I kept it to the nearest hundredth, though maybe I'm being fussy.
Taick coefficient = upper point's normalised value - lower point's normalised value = 0.16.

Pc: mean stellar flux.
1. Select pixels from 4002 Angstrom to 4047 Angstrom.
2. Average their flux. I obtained 30.0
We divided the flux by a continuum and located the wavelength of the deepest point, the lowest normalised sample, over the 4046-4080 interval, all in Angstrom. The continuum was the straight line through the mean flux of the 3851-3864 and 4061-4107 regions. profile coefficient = 4064.5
